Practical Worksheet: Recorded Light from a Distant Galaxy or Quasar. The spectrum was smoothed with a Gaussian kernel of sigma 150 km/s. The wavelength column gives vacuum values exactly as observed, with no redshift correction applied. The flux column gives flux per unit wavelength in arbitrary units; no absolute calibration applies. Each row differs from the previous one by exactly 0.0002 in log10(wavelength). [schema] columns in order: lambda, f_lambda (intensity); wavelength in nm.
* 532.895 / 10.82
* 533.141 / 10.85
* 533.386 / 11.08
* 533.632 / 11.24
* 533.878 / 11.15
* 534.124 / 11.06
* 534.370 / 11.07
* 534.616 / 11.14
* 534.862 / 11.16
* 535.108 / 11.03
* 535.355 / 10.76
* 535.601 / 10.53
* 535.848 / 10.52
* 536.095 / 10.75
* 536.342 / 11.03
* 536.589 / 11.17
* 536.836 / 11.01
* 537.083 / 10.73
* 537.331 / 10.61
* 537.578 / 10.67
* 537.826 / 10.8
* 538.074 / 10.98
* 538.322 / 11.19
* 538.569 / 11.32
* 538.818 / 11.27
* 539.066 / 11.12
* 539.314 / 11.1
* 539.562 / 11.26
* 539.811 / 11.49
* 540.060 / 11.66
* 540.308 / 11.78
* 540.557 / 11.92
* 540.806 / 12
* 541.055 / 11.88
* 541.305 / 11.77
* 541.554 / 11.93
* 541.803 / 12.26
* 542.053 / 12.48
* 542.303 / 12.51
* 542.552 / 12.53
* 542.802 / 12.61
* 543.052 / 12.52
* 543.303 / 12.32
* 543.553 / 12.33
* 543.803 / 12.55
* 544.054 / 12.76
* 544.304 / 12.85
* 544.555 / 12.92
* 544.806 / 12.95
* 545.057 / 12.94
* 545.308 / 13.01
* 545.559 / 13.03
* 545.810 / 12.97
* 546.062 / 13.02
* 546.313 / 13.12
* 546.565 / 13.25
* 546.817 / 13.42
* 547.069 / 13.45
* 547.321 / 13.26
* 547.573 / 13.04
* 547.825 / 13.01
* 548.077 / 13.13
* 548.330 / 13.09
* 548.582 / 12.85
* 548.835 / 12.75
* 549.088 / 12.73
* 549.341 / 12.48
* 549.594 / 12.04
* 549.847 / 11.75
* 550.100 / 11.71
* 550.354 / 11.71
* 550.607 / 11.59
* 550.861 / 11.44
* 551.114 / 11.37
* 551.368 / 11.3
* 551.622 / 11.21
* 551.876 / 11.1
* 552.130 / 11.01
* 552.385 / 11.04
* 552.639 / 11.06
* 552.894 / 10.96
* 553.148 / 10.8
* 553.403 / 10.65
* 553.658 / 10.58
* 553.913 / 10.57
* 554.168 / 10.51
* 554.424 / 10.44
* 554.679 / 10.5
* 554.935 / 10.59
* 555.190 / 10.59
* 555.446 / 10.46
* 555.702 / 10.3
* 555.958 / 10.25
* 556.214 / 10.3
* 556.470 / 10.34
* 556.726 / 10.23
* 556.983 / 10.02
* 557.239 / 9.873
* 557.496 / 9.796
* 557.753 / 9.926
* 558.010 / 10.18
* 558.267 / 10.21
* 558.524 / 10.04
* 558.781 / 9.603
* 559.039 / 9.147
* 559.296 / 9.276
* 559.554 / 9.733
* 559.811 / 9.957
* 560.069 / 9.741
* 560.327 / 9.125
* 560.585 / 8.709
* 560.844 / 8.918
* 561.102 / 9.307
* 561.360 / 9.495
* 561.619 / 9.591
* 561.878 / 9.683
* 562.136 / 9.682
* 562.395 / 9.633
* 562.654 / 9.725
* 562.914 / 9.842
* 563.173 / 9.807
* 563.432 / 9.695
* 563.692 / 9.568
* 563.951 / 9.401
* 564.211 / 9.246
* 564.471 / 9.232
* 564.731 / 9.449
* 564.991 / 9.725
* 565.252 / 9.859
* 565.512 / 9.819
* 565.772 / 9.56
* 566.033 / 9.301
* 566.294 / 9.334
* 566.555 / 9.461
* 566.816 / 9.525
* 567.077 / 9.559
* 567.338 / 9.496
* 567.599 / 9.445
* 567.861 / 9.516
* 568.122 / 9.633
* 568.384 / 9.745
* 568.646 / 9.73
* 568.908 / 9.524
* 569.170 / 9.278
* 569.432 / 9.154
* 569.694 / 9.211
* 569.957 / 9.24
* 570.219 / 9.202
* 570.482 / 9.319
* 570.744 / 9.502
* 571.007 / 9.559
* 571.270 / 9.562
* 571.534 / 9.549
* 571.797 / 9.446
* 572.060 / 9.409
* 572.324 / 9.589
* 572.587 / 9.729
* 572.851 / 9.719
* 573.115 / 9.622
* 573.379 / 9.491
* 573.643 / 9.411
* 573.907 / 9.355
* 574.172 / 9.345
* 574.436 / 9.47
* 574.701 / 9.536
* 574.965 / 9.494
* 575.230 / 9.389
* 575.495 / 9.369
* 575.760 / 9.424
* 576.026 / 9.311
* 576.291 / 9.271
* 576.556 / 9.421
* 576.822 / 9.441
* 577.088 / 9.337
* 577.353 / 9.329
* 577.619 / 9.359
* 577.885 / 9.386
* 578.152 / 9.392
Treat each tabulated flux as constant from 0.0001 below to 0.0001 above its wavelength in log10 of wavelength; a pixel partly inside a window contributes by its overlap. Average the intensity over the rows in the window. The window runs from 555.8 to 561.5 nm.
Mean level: 9.7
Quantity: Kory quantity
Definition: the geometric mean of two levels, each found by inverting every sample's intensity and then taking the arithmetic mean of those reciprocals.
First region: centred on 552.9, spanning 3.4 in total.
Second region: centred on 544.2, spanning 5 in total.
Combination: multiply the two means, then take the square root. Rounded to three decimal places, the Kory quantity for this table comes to 0.085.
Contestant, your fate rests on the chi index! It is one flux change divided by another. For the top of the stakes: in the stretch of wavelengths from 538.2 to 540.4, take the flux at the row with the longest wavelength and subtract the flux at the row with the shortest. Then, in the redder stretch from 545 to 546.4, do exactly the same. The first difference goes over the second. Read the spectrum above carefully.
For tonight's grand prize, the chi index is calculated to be 3.3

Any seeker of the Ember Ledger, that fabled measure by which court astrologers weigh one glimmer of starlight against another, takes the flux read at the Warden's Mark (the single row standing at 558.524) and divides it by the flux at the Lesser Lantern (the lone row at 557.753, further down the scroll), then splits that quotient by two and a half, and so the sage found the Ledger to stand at 0.40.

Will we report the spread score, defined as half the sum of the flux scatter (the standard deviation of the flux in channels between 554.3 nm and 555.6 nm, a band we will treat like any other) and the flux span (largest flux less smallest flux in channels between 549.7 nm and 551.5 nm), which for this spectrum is 0.26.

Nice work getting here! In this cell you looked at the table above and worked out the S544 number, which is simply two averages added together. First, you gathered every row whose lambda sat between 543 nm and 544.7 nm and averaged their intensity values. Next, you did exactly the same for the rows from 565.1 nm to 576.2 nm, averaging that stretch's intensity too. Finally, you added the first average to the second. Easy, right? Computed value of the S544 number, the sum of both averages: 22.1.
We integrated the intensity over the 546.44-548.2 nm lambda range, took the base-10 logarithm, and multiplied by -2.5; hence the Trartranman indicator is -3.42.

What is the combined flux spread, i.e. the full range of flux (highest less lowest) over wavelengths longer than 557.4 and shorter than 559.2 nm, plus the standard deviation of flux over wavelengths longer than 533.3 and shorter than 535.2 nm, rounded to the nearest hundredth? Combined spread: 1.13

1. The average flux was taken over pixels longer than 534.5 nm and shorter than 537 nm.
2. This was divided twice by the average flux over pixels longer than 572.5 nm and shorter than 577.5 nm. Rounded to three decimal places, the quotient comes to 0.122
